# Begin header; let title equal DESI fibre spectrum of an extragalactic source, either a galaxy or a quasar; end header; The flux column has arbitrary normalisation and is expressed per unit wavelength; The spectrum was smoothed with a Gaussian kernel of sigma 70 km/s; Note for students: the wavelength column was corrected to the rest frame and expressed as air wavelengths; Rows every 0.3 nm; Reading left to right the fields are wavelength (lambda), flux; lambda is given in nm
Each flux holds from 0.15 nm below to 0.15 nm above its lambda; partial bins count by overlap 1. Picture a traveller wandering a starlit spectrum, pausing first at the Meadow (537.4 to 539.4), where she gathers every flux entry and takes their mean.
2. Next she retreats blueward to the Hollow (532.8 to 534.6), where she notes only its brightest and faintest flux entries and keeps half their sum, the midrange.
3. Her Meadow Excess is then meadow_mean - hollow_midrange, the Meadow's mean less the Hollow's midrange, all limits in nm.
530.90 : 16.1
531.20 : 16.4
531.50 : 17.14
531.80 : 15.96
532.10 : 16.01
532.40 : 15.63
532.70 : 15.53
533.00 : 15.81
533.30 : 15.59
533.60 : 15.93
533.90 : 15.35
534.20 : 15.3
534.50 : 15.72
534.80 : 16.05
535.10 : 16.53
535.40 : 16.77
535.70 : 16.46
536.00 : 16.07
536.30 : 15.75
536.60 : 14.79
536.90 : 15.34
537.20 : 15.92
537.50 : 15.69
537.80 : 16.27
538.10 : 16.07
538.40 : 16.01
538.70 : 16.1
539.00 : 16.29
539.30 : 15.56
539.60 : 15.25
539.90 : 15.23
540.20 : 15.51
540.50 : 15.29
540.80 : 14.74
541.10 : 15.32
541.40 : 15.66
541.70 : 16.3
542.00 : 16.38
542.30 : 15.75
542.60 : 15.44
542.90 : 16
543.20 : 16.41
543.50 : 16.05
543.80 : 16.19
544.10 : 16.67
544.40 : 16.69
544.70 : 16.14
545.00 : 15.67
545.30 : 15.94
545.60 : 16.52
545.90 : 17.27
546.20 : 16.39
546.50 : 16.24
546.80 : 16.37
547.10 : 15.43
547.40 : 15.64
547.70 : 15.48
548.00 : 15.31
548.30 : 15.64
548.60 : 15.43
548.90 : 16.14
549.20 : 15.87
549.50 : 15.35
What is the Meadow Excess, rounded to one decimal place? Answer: 0.4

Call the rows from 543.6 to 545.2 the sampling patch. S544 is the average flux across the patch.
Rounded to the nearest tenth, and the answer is 16.3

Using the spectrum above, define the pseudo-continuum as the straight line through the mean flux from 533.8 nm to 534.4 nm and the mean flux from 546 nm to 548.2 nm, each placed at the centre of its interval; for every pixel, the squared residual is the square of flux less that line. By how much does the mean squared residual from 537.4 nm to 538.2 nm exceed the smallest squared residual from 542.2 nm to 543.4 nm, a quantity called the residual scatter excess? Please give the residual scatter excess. 0.33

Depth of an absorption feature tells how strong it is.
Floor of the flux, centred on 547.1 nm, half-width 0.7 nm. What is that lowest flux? 15.43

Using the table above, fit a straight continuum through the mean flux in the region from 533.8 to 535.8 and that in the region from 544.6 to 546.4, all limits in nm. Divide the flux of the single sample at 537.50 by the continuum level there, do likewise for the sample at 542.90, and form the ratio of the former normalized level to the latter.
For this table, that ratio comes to 0.99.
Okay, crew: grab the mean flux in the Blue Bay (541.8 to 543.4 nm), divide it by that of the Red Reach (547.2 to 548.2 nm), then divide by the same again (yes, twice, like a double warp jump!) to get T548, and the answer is 0.0668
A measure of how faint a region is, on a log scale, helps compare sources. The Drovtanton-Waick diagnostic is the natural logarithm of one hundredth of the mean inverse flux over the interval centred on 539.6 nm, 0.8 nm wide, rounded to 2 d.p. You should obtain -7.34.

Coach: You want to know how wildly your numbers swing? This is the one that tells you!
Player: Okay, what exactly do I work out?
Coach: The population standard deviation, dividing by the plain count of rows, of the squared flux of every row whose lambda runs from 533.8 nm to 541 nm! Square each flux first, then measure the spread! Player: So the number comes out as 16.4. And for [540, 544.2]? 16.4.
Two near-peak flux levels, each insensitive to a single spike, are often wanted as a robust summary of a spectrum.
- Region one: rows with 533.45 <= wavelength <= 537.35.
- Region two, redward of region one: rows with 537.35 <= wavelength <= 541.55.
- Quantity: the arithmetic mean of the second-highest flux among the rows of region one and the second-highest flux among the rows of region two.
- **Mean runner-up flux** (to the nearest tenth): 16.4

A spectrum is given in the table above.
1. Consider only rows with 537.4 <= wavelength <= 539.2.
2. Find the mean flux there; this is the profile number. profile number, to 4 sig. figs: 16.07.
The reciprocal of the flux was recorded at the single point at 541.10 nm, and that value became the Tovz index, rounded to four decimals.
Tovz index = 0.0653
